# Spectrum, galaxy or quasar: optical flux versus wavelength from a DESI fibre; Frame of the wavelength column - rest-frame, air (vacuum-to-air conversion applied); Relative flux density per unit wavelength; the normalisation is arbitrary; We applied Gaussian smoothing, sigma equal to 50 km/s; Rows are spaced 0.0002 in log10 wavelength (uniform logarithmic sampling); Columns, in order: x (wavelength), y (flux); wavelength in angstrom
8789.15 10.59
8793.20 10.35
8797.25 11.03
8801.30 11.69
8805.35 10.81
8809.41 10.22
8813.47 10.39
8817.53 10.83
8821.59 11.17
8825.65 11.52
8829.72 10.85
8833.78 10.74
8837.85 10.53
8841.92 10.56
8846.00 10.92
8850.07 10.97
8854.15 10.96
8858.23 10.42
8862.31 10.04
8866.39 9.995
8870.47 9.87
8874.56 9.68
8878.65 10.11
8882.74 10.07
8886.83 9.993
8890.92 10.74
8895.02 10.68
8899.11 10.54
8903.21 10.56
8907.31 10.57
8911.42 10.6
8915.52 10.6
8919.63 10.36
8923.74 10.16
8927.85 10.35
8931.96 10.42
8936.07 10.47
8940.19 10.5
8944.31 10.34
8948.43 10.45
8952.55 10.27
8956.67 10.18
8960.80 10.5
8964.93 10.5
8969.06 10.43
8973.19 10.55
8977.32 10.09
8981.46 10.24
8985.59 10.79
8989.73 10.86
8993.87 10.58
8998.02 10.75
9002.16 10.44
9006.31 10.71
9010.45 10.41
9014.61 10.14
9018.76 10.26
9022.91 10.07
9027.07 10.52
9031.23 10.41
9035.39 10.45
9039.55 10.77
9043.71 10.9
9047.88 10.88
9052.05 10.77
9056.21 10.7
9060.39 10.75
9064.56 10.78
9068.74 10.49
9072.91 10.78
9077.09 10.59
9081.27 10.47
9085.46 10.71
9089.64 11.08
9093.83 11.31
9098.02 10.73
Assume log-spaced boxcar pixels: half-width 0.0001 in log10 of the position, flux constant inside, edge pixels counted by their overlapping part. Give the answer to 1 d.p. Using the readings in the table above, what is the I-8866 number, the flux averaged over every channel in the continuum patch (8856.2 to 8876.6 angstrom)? 10.0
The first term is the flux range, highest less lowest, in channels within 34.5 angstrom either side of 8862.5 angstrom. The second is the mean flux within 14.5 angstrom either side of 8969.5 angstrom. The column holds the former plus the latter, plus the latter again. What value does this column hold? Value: 22.0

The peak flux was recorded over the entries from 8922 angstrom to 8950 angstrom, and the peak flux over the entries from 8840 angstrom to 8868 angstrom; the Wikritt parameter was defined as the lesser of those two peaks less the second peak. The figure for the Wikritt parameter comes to -0.47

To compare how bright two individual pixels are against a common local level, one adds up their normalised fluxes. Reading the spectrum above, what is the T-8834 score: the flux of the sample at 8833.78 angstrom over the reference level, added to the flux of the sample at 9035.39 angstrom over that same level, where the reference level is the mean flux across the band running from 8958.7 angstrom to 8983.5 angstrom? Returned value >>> 2.04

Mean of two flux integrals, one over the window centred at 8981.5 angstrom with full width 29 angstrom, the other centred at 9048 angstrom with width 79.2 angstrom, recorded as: 571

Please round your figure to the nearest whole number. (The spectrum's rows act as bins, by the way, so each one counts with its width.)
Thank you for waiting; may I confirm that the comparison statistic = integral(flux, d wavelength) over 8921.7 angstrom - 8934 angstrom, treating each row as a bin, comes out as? 127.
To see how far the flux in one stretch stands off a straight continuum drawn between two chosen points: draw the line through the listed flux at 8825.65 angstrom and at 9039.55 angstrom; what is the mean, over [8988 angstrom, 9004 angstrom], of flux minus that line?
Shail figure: -0.27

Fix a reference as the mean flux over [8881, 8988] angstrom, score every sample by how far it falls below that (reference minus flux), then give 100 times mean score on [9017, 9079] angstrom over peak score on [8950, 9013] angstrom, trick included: -56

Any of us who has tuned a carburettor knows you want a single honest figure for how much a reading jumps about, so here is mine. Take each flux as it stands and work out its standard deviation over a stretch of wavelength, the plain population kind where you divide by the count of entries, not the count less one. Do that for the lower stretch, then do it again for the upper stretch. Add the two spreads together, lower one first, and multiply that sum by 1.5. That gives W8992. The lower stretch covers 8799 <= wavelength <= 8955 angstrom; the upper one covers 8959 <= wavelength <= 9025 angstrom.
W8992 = 0.98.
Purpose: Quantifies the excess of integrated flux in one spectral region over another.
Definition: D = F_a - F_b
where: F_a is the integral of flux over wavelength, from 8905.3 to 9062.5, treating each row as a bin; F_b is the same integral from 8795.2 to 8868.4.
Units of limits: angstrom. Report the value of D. 862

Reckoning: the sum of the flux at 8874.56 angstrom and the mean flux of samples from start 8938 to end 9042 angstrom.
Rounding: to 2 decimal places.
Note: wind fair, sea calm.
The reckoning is 20.13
